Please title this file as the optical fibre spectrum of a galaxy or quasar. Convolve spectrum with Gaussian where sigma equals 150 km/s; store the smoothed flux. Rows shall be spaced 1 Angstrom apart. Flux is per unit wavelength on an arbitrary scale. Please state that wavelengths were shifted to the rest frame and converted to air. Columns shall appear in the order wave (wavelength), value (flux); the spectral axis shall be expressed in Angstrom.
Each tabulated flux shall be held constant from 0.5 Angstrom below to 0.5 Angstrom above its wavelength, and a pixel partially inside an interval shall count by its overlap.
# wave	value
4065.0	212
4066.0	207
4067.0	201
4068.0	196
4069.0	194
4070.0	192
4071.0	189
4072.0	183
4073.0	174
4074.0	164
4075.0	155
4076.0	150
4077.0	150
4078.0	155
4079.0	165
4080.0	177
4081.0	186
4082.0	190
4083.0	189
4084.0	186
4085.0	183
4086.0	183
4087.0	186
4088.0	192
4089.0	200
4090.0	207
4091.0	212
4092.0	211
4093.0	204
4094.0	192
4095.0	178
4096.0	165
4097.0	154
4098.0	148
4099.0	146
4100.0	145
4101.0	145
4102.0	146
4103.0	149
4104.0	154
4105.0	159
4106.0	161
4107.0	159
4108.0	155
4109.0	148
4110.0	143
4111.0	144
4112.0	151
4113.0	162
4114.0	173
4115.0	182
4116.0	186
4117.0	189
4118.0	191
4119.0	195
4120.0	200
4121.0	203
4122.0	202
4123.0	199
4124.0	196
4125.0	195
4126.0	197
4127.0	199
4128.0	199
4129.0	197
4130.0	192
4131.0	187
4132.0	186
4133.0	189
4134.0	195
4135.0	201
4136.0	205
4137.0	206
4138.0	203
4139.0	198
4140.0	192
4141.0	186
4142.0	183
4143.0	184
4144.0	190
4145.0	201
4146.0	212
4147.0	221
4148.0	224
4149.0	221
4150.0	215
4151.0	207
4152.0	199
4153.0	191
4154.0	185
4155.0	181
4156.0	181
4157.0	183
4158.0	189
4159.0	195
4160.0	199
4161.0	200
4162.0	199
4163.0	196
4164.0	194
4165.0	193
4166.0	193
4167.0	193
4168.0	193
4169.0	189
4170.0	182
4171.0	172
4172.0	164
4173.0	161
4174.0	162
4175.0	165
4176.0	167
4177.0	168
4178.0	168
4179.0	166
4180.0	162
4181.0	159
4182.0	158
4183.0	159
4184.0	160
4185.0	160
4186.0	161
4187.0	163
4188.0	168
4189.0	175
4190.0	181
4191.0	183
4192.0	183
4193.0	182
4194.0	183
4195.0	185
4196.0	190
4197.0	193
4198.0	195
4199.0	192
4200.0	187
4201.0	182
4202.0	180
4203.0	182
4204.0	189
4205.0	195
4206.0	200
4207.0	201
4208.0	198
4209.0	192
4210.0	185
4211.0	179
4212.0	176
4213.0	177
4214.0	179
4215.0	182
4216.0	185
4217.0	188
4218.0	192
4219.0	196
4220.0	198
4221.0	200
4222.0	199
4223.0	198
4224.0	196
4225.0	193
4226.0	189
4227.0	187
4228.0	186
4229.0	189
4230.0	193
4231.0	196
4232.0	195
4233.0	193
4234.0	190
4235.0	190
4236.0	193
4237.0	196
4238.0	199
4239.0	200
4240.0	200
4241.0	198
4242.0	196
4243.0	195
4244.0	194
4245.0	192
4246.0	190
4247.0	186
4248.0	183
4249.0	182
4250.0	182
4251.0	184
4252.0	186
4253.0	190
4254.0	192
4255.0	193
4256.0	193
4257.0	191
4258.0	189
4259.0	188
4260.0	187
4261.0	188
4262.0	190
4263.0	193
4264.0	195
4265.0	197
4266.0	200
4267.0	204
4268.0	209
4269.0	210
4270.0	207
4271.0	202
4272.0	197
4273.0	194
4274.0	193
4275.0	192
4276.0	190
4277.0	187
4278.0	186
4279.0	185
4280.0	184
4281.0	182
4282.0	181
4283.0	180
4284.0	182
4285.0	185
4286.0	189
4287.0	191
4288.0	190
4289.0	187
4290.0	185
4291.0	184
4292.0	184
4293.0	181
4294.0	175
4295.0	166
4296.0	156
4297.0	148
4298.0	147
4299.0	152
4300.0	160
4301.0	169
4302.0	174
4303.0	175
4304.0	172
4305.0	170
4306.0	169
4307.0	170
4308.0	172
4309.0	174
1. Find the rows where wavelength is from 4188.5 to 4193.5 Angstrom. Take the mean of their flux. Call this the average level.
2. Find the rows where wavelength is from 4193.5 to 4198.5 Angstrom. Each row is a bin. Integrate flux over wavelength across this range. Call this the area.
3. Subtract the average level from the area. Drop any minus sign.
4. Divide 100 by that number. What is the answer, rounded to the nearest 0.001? 0.131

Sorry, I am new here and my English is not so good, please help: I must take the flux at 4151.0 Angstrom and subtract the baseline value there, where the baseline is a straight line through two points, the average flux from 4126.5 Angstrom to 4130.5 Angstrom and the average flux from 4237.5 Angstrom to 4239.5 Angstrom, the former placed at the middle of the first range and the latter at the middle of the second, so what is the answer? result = 10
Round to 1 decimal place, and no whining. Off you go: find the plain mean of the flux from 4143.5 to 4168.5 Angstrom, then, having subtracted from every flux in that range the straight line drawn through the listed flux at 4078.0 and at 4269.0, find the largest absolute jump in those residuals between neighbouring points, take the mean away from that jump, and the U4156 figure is -187.5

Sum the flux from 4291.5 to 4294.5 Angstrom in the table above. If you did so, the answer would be 540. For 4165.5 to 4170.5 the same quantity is 950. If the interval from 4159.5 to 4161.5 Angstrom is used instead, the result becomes 399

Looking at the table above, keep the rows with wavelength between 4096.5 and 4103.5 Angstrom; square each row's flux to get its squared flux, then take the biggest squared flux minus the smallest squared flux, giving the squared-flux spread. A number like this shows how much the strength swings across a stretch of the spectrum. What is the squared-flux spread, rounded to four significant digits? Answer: 2691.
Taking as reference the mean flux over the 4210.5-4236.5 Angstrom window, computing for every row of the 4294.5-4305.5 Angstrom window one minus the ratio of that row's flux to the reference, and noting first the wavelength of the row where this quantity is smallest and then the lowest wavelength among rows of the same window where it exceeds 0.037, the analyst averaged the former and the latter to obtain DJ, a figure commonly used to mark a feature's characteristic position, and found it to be 4299.0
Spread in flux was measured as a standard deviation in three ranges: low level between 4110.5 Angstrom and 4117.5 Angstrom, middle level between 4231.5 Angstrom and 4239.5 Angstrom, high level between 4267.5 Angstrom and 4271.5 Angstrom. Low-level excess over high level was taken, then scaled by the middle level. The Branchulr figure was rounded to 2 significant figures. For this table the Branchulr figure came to 3.8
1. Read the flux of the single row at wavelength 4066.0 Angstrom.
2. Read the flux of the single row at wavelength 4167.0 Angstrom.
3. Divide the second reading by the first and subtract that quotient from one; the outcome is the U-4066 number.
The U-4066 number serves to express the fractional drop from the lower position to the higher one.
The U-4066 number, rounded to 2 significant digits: 0.068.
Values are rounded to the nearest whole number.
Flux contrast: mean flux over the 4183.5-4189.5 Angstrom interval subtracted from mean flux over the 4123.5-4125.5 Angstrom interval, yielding 31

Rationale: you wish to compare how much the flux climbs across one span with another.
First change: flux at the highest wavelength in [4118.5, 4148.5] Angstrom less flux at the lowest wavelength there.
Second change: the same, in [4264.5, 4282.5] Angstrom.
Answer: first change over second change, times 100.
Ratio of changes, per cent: -181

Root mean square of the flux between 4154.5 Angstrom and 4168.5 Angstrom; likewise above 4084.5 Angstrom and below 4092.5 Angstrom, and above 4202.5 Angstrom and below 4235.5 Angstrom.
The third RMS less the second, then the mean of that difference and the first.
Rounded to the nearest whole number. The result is 93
